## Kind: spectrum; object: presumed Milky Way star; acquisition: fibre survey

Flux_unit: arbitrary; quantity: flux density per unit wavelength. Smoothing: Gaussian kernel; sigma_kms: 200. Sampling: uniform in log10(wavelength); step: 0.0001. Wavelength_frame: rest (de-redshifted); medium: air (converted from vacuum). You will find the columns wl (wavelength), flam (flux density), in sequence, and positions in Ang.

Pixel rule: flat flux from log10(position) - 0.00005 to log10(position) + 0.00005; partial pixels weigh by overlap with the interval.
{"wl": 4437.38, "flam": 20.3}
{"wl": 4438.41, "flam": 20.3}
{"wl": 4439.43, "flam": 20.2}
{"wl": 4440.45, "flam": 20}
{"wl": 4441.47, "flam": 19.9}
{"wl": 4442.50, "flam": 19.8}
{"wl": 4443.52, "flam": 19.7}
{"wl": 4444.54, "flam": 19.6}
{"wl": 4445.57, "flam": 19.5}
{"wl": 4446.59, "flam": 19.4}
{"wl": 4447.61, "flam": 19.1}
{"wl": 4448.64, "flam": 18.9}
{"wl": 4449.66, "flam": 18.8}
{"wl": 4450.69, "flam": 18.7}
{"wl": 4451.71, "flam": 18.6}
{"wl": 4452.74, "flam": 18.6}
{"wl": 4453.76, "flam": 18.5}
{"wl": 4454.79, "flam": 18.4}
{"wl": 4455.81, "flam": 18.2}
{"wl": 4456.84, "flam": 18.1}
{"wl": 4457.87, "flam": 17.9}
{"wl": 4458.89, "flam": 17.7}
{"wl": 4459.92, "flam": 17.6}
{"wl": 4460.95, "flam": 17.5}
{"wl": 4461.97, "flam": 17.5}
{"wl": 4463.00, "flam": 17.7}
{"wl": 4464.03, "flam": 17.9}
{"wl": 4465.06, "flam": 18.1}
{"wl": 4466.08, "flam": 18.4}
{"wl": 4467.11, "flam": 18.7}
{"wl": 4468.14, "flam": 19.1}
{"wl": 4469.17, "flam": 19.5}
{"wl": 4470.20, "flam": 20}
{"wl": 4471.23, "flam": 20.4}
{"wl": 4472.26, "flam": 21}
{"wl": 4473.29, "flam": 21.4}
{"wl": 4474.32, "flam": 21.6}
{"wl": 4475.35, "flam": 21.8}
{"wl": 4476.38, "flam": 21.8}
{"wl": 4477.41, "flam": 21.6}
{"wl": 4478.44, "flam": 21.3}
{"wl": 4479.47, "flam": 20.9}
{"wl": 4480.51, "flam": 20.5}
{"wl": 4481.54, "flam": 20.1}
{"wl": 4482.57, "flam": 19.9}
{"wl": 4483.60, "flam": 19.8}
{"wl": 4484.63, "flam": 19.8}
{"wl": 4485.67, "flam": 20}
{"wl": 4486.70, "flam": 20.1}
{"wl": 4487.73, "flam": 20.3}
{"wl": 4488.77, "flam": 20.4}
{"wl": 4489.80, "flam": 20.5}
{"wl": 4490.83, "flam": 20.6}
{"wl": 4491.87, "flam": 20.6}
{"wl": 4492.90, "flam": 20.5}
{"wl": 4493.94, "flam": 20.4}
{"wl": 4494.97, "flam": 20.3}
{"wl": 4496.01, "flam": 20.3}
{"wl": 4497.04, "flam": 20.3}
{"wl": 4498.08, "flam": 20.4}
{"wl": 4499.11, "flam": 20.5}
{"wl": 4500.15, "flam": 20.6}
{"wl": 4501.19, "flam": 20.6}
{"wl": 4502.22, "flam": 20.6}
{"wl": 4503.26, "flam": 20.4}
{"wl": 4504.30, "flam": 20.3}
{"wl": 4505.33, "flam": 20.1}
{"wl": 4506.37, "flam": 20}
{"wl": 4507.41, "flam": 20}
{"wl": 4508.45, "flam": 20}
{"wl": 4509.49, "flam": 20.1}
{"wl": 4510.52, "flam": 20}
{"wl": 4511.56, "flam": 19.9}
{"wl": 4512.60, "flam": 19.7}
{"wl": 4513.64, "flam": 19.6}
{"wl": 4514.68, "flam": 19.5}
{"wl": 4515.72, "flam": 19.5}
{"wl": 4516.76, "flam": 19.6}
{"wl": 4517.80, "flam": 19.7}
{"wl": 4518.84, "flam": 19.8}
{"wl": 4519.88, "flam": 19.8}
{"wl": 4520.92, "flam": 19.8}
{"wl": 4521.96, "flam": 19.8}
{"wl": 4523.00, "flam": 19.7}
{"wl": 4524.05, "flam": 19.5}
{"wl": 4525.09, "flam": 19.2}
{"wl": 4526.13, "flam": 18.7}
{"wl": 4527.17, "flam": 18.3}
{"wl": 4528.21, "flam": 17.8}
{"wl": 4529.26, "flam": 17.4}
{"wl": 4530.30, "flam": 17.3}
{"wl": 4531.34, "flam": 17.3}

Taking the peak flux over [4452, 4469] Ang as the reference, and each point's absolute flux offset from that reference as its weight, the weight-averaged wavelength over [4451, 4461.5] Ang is 4457.5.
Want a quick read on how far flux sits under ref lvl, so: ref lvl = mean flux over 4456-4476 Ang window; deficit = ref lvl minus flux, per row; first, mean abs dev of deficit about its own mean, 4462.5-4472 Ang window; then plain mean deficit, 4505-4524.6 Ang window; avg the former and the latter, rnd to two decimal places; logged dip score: 0.02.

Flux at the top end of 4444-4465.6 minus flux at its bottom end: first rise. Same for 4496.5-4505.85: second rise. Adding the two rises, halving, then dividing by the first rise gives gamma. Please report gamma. 0.57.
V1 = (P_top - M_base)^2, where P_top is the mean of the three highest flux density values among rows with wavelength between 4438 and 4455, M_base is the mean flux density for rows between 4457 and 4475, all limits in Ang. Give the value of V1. 1.5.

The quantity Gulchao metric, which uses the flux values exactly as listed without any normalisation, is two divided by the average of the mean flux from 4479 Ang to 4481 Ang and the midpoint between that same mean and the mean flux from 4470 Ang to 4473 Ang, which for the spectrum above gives 0.097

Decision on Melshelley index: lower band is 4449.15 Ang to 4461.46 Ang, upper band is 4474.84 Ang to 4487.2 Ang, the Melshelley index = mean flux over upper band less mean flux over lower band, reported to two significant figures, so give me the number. 2.4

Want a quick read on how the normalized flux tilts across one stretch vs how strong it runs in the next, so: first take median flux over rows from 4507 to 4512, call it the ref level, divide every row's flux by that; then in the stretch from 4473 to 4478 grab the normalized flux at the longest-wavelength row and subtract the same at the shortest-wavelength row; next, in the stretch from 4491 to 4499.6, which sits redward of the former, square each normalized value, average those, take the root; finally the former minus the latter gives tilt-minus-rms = -1.01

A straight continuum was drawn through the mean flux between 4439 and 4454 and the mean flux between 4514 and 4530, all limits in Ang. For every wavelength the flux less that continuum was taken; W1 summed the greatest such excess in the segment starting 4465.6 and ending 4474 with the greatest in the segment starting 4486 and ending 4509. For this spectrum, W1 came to 3.5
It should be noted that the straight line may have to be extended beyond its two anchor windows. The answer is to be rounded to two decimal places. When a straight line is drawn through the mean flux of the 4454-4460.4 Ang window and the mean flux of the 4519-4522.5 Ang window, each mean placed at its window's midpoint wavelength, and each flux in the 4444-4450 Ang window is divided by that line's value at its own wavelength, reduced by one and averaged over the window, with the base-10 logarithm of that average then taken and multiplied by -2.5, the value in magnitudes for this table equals 2.66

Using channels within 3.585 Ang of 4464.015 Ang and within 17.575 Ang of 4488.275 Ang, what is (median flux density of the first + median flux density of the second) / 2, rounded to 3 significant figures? 19.2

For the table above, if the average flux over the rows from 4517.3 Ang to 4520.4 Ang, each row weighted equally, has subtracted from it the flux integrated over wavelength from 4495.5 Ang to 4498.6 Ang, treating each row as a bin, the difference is -43.4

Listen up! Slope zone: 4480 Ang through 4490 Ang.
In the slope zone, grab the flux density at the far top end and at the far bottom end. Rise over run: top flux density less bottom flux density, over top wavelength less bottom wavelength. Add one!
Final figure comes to 1.00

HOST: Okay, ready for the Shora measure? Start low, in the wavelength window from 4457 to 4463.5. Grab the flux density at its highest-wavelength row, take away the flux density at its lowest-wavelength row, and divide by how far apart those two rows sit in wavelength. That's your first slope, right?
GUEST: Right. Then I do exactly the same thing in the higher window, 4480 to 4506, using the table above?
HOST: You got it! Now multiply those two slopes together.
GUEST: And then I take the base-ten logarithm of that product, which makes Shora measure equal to -3.2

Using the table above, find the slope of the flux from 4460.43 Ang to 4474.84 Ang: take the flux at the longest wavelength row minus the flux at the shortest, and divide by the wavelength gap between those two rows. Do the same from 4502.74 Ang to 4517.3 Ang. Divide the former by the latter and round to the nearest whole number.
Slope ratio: -5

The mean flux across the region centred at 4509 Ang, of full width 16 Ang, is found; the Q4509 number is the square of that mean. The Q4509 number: 400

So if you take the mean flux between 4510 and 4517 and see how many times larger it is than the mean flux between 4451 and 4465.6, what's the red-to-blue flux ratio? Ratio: 1.09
